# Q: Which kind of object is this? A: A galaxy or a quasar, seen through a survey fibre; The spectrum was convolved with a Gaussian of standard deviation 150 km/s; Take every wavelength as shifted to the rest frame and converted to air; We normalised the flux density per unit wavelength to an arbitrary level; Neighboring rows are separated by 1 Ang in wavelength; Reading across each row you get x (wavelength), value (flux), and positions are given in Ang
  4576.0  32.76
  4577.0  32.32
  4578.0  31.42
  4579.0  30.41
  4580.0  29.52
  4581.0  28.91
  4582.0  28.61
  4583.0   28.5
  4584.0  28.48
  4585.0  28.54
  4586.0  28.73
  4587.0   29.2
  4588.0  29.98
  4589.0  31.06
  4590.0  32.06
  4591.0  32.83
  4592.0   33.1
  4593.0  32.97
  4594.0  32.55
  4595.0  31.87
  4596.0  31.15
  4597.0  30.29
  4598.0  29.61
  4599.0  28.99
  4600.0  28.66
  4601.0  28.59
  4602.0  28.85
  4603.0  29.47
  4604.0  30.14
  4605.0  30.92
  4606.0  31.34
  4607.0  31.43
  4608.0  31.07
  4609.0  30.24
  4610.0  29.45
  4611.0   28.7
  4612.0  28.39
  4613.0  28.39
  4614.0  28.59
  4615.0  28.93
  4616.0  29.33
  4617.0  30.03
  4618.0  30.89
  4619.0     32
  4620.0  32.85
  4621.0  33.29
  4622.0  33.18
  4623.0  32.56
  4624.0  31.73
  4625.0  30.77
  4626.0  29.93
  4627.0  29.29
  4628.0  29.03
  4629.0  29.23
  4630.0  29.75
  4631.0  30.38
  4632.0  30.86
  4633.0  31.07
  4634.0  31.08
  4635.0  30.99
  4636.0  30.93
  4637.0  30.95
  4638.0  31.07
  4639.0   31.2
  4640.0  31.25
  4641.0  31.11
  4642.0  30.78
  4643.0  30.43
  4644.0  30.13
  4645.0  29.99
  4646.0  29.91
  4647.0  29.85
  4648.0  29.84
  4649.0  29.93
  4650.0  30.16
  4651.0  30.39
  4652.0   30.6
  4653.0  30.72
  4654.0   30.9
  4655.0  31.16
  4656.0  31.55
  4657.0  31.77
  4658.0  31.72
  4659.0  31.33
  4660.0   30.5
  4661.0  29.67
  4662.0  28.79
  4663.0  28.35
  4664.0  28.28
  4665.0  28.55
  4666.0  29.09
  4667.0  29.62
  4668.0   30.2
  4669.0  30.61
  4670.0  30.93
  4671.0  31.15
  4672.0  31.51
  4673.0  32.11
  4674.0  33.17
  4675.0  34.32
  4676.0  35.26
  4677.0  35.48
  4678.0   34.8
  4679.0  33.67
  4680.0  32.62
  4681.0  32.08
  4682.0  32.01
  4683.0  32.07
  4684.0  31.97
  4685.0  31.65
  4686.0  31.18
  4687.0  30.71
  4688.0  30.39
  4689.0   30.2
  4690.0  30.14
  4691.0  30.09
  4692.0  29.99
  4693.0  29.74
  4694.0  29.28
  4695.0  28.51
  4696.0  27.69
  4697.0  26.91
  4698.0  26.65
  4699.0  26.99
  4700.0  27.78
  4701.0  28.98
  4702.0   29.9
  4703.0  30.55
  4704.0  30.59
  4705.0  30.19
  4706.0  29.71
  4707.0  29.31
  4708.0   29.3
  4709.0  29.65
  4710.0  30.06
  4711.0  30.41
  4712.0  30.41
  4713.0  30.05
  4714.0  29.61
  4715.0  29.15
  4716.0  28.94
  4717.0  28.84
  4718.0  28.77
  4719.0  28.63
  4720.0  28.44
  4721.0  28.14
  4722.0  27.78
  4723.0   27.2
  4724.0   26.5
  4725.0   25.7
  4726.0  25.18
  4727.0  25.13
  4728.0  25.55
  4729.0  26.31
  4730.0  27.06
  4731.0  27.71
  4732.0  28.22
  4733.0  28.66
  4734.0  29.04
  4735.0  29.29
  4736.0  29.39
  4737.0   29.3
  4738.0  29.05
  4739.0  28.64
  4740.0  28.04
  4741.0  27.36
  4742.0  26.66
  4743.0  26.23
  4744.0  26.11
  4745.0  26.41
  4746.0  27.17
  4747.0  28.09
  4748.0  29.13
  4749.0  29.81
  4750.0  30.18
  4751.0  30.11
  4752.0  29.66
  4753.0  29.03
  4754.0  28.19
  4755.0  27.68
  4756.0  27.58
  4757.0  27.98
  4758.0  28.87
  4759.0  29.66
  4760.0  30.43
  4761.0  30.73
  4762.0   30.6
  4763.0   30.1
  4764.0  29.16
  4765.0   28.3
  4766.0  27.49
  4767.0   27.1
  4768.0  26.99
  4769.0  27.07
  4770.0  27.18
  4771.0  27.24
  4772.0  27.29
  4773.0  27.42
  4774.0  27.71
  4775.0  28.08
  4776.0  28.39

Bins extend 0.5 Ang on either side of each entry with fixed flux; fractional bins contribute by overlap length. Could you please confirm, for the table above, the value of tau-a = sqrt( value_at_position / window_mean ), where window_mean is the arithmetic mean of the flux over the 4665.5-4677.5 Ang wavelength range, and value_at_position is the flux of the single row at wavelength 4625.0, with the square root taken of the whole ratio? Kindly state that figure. 0.98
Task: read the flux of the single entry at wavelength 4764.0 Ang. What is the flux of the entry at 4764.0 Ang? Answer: 29.16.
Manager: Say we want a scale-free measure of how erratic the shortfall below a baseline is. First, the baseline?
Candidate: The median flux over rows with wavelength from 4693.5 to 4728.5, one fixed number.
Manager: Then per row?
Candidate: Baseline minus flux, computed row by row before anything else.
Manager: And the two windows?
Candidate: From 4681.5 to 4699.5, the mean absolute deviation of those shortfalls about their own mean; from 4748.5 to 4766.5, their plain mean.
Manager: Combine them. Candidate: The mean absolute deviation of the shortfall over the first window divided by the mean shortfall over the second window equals -4.0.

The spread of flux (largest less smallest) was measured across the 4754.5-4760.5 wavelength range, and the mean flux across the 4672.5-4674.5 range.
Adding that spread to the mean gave 35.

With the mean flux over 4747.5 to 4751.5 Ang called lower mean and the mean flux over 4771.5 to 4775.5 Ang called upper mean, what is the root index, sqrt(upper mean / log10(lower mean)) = 4.33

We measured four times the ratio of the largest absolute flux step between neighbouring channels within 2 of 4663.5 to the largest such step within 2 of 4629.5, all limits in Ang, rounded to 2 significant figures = 2.8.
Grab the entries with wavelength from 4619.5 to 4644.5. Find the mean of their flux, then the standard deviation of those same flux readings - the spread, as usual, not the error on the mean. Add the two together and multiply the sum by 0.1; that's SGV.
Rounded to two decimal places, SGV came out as 3.21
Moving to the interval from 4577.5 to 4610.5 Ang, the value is 3.17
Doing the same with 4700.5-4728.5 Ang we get 3.03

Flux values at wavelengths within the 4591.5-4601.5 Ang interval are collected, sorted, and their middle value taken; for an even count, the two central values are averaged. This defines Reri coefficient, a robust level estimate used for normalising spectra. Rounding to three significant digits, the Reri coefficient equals 30.7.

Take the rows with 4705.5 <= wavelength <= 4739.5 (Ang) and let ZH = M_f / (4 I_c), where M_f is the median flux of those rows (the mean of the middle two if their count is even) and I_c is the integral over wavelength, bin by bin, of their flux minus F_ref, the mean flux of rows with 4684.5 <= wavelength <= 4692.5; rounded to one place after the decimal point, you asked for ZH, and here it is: -0.1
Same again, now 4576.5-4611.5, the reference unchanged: -0.8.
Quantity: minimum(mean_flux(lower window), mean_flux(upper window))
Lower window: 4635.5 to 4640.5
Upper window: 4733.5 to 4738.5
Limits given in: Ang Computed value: 29.2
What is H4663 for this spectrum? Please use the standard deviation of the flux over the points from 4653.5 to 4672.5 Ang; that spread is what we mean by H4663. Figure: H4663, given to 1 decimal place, 1.2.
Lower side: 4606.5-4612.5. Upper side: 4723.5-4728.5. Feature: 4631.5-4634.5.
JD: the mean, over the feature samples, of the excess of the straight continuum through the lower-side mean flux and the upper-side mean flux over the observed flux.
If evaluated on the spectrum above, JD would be -2.0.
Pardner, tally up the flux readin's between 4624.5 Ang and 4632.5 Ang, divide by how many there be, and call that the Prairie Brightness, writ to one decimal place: 29.9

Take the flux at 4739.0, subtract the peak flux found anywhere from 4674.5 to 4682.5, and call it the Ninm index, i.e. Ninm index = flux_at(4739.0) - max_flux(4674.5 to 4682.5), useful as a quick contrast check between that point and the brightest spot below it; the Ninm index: -6.8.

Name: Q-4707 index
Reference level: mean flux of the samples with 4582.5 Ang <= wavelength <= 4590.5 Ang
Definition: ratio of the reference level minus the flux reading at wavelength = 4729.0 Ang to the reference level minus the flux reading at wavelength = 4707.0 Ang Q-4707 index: 13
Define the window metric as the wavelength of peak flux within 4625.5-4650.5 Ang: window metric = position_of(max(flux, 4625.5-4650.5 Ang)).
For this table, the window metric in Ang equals 4640.0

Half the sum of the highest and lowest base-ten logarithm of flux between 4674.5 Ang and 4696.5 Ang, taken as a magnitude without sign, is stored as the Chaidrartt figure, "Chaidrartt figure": 1.50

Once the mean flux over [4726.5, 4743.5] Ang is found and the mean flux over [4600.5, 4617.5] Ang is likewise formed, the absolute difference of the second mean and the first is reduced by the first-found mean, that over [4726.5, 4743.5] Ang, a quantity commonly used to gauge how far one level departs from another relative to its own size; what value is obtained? -25.8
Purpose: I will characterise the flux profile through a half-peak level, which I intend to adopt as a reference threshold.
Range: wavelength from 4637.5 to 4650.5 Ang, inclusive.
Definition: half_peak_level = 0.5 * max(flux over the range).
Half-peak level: 15.6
